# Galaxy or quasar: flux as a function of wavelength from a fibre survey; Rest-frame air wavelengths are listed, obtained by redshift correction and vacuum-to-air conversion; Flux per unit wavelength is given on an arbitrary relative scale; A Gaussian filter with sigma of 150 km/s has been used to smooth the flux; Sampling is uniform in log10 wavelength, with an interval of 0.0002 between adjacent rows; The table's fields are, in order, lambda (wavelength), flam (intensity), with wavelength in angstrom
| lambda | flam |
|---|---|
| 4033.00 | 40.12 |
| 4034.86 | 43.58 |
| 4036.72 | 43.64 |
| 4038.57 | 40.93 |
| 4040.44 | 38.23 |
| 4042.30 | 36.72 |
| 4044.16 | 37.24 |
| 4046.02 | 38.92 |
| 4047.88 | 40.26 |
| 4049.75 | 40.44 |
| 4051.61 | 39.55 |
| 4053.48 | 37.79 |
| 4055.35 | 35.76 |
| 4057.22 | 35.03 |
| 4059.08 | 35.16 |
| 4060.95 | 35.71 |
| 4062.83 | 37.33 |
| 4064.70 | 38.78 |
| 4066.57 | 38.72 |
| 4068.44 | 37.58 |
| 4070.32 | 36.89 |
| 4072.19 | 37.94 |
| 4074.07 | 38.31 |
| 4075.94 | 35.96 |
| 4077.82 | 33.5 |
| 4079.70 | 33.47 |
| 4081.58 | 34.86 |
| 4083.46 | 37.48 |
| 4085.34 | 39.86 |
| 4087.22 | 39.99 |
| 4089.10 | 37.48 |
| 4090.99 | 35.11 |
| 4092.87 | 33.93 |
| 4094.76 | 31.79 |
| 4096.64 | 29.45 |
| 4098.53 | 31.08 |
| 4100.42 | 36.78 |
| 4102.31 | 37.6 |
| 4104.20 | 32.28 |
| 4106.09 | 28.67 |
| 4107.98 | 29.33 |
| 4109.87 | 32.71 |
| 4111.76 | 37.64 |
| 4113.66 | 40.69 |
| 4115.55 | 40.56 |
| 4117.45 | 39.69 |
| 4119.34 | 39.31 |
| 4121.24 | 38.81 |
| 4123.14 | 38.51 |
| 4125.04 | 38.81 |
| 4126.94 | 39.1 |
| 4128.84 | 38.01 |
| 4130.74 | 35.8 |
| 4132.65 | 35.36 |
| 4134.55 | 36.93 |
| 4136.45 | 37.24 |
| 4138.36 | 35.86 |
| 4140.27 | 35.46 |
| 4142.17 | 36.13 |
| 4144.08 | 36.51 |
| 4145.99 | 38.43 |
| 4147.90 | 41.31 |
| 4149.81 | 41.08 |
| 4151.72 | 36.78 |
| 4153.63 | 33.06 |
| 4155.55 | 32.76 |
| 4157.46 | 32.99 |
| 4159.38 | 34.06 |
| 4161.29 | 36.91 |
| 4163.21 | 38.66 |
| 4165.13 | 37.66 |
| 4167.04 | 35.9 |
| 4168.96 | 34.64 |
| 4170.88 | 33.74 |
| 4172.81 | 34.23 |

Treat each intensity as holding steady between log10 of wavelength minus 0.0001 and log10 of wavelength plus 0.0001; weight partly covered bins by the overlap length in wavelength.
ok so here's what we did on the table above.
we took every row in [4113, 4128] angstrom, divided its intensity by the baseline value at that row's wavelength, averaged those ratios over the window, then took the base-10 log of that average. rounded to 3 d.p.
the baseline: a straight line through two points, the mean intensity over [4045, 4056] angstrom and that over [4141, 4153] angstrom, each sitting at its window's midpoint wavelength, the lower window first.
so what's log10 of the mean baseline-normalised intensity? 0.011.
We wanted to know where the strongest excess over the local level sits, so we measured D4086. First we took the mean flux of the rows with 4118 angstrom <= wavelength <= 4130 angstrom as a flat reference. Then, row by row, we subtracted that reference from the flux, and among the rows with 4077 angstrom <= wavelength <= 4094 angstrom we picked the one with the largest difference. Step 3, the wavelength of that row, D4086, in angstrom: 4087.22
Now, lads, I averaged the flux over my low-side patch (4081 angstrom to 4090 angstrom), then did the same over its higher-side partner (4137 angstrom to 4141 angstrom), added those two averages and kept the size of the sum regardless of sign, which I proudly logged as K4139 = 74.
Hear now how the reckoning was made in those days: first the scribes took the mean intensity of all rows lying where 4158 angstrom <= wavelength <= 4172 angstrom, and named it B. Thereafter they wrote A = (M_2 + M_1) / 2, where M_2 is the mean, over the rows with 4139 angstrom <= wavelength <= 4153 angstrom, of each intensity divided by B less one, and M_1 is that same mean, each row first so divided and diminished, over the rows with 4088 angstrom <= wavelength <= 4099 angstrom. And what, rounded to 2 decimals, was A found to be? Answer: -0.01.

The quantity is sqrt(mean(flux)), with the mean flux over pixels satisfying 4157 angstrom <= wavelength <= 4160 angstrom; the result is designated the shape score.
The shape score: 5.79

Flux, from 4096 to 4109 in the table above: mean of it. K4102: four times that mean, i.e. 129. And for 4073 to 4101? 141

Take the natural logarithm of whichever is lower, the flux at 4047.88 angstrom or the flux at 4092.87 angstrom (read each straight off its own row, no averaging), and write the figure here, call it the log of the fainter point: 3.52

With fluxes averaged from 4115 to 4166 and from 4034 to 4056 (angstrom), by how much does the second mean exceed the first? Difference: 2.2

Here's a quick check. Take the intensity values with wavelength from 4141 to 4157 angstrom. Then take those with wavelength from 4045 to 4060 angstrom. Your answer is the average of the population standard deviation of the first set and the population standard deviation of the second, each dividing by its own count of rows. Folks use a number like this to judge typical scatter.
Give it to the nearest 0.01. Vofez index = 2.56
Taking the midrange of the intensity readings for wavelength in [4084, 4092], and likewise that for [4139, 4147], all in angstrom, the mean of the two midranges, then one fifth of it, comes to 7.45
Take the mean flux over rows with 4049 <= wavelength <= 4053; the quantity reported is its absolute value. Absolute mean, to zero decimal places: 40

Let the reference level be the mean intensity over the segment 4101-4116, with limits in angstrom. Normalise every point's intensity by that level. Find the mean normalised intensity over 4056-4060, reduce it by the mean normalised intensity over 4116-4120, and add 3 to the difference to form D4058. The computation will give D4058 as 2.87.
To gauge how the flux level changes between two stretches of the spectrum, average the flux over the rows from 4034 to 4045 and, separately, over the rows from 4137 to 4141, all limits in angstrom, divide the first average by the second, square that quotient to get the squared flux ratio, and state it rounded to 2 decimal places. 1.26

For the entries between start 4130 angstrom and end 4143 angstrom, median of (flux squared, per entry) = 1286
